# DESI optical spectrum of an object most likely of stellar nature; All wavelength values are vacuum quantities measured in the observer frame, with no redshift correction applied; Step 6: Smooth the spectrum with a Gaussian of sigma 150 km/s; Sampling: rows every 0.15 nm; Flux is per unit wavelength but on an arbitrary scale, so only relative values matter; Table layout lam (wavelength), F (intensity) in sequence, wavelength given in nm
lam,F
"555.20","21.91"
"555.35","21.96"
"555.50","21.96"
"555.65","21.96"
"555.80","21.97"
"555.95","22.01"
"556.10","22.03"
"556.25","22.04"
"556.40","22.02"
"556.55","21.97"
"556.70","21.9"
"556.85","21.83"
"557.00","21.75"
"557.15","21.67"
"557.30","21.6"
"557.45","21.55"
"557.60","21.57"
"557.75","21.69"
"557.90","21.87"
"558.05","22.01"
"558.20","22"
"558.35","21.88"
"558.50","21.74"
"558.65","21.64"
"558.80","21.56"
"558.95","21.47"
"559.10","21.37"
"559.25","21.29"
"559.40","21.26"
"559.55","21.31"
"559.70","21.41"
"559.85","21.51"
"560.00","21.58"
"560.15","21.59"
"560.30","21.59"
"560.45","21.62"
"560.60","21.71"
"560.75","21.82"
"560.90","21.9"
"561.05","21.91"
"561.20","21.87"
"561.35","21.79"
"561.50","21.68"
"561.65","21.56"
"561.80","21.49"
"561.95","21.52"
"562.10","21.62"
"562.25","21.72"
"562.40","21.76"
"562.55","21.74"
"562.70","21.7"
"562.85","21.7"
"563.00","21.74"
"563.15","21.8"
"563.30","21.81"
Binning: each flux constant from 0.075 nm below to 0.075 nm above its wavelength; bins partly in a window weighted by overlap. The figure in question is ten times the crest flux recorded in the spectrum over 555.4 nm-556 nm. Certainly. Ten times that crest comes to 220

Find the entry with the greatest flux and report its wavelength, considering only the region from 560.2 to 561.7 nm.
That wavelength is 561.05 nm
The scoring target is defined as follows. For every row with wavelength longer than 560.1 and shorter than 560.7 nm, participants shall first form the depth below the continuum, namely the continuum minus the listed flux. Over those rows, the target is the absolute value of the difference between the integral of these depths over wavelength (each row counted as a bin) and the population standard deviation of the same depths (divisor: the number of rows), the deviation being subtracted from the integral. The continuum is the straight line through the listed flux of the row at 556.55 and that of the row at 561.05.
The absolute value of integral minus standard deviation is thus 0.12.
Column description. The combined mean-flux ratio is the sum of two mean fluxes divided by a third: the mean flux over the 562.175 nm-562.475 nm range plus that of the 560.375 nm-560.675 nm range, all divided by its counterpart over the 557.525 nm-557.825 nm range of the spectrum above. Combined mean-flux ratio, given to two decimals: 2.01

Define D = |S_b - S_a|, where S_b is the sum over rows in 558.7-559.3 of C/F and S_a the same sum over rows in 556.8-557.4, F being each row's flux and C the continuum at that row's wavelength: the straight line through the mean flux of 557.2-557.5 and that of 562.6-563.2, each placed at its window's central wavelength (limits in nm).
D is 0.064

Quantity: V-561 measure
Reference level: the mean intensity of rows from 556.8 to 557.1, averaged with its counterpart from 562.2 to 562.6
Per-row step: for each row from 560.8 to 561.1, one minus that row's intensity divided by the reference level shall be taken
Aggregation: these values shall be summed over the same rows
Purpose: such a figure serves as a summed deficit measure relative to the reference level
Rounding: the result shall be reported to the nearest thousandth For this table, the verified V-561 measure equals -0.013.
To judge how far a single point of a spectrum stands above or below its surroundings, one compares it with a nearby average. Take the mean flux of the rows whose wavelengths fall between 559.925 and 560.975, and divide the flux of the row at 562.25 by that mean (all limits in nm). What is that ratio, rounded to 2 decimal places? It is 1.00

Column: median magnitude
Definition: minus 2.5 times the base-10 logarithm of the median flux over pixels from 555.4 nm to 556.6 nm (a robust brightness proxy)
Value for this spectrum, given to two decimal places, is -3.36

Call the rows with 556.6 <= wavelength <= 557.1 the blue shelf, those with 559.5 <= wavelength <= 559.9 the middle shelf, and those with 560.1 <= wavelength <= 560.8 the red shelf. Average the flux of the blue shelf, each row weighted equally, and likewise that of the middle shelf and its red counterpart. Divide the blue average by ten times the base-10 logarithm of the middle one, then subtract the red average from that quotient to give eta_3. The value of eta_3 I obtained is -20.0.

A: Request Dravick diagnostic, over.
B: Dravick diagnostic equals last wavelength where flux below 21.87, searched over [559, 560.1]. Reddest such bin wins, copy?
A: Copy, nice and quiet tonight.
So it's 560.00 nm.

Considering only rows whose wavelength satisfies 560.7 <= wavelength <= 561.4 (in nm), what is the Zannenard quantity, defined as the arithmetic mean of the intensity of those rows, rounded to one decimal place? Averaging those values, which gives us 21.9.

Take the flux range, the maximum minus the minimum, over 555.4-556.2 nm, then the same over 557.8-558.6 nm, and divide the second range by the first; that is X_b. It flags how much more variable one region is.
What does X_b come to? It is 3.9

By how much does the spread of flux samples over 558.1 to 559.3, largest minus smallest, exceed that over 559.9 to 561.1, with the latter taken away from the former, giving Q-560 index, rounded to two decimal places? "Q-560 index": 0.38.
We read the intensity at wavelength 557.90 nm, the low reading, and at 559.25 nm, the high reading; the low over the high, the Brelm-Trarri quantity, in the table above 1.03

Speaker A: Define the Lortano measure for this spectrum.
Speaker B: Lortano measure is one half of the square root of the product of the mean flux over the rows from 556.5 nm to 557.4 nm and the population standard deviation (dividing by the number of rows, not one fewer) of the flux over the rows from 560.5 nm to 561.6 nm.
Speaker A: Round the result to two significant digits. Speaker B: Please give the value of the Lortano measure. 0.68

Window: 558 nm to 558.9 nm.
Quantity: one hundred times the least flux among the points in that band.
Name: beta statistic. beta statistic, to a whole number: 2156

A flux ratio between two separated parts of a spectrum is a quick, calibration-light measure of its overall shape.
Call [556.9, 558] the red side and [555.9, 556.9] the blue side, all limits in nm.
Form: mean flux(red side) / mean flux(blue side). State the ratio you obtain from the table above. 0.99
